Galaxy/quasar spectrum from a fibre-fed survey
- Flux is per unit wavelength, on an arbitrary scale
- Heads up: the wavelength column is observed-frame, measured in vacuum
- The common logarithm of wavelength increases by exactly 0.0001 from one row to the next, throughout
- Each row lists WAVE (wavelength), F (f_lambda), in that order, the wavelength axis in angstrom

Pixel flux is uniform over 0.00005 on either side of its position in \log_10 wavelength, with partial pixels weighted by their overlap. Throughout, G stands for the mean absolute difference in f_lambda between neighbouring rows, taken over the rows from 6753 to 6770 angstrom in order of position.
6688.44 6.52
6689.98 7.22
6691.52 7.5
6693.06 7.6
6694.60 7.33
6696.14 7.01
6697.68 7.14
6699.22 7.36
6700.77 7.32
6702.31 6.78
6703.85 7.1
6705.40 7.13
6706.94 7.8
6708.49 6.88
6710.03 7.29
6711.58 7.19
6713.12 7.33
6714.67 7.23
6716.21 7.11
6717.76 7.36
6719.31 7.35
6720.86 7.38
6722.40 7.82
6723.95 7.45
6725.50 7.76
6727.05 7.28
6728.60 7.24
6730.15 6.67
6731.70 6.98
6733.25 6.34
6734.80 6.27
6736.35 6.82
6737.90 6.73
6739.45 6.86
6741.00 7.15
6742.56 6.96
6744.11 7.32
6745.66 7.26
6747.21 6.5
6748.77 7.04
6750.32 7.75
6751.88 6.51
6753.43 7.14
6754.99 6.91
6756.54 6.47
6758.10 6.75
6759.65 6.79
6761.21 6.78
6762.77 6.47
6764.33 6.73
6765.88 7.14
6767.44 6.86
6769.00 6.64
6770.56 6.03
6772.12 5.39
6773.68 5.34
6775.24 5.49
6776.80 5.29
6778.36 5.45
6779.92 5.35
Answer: 0.25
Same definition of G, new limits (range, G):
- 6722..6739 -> 0.34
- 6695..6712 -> 0.34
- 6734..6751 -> 0.37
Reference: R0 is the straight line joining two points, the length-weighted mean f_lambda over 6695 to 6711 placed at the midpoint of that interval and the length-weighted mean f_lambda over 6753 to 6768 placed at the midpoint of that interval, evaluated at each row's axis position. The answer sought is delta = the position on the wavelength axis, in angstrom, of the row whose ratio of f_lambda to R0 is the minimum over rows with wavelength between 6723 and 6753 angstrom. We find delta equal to 6734.80 angstrom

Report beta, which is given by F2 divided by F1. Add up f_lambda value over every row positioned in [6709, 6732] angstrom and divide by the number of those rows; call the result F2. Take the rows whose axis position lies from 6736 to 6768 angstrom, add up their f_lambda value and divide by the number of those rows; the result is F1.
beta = 1.06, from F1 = 6.90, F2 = 7.30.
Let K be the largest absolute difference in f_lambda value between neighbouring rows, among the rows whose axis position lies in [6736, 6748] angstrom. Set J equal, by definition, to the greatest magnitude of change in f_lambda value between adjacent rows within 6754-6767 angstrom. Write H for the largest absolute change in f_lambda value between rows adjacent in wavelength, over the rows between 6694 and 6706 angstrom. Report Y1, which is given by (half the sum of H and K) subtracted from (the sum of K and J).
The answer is 0.55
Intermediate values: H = 0.54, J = 0.44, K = 0.76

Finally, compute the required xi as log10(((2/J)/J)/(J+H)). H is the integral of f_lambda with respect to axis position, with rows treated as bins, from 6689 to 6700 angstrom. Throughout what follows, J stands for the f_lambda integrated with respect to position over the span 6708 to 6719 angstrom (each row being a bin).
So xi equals -5.701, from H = 80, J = 79.4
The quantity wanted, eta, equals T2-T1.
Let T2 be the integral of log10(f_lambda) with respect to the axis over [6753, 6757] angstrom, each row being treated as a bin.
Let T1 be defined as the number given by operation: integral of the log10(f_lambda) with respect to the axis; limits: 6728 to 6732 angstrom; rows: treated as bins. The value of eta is -0.03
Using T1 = 3.37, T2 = 3.34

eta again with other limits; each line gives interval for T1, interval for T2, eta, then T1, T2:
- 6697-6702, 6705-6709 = -0.84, 4.29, 3.45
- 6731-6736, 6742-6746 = -0.65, 4.08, 3.43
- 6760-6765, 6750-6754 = -0.72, 4.11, 3.39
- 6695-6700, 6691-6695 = -0.78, 4.28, 3.50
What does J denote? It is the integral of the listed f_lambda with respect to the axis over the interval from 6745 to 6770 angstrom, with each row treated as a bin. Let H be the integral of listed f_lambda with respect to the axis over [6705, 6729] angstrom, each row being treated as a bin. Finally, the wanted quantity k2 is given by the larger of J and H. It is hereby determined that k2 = 177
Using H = 177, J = 171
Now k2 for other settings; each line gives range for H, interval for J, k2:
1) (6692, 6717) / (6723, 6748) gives 181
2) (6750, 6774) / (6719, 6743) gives 169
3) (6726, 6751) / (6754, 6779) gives 174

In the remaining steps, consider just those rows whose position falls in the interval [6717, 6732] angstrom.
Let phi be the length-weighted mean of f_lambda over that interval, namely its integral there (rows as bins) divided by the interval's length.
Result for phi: 7.3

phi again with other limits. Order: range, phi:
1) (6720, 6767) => 7.0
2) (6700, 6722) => 7.2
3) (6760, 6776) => 6.3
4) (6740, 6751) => 7.1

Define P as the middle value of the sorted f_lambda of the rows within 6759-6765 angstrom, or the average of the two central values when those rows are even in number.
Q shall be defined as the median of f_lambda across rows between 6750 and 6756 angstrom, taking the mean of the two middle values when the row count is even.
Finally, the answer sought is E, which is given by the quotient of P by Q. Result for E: 0.96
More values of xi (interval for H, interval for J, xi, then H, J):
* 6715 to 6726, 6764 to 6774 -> -5.464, 82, 63.3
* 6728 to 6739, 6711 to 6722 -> -5.697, 74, 80.3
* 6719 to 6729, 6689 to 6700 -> -5.698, 75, 80.2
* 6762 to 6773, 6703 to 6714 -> -5.679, 71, 79.6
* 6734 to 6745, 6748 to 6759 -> -5.646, 76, 76.3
